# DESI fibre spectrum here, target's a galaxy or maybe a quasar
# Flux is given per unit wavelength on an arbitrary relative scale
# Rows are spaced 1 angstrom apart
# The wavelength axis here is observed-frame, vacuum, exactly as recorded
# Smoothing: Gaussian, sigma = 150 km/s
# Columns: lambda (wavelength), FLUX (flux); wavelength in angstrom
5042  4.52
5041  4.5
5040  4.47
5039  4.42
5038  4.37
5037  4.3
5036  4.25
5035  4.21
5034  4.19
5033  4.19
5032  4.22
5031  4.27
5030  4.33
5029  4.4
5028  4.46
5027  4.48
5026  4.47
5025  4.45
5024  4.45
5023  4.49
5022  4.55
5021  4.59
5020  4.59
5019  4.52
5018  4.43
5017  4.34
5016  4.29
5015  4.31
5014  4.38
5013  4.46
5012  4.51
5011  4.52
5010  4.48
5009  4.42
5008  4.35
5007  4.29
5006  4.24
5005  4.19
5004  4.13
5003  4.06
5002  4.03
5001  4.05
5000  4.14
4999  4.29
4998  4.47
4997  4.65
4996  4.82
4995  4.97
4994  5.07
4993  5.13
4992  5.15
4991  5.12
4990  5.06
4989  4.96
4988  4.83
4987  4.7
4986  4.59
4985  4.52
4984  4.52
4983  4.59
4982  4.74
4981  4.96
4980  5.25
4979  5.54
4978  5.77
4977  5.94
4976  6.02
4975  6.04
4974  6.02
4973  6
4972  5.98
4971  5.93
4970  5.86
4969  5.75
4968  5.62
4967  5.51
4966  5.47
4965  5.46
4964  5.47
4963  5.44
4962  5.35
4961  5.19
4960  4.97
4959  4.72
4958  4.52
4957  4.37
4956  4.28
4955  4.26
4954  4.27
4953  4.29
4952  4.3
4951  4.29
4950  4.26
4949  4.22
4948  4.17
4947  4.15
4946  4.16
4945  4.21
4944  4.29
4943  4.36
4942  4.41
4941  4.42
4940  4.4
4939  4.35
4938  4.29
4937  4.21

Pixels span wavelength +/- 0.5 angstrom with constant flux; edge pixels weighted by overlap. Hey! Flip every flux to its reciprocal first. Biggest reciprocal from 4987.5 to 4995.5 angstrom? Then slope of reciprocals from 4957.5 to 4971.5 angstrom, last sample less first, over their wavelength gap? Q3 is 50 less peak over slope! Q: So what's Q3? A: 101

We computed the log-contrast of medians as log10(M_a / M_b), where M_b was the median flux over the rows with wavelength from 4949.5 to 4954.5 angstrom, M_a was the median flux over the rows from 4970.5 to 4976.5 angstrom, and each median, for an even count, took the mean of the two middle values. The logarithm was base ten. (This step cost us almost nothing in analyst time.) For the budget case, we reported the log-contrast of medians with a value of 0.15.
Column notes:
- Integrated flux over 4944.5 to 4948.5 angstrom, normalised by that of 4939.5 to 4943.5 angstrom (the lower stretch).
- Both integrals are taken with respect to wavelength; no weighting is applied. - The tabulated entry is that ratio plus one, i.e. 1.95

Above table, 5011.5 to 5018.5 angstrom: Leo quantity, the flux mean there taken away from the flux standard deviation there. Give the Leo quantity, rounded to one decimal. -4.3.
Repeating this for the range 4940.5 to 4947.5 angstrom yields -4.2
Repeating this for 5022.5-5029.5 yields -4.4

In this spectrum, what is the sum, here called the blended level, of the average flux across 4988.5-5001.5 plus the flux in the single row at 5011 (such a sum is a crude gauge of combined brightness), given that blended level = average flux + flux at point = 9.28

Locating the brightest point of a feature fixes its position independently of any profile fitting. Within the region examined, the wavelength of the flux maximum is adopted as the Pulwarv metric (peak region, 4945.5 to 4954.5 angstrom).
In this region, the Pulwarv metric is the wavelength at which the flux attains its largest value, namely 4952 angstrom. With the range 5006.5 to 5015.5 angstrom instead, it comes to 5011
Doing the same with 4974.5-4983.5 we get 4975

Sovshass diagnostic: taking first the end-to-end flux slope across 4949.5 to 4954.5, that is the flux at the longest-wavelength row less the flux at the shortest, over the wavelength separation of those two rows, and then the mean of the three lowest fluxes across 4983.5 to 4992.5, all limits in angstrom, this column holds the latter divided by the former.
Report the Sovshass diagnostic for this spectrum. 1817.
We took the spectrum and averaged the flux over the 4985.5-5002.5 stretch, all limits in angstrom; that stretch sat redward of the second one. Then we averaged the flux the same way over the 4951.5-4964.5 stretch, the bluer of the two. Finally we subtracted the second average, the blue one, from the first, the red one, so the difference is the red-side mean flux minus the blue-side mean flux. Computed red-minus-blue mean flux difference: 0.0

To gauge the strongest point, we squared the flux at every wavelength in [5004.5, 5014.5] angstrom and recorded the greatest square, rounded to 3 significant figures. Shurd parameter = 20.4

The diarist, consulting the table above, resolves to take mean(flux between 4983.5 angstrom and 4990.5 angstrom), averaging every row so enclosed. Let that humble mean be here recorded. 4.7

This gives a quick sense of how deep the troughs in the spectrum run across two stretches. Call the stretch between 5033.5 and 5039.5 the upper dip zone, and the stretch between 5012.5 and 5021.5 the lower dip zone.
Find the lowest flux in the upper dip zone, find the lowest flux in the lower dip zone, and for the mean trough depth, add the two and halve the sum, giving 4.24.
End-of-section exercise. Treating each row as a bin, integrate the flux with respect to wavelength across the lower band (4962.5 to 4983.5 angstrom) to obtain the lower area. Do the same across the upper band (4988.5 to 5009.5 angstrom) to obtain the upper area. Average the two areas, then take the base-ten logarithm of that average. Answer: 2.03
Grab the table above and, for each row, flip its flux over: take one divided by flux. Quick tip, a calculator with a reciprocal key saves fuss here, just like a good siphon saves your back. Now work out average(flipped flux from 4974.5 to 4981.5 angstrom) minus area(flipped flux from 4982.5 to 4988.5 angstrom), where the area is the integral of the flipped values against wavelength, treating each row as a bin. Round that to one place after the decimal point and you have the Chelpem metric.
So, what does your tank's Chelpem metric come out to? -1.1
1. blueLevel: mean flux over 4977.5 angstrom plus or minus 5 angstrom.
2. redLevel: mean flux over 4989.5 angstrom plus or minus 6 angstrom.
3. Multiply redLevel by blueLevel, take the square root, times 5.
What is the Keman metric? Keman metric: 26.2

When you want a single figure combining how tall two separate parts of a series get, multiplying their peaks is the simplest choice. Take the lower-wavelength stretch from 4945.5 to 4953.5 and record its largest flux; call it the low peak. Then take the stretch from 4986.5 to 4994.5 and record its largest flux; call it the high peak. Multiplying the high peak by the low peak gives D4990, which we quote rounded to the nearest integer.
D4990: 22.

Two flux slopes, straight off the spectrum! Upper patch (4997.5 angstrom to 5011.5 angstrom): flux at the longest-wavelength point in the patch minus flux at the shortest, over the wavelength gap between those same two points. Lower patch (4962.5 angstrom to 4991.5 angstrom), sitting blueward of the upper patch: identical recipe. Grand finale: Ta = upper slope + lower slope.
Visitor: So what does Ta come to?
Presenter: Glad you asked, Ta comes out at -0.01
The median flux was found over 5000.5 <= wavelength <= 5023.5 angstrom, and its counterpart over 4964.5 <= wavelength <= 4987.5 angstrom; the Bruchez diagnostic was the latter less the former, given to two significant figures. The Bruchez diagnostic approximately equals 1.2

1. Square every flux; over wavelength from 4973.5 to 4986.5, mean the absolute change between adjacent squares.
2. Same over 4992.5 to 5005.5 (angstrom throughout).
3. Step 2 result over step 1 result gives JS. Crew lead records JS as 0.67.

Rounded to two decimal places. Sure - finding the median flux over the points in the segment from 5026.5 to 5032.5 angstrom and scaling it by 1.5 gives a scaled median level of 6.55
